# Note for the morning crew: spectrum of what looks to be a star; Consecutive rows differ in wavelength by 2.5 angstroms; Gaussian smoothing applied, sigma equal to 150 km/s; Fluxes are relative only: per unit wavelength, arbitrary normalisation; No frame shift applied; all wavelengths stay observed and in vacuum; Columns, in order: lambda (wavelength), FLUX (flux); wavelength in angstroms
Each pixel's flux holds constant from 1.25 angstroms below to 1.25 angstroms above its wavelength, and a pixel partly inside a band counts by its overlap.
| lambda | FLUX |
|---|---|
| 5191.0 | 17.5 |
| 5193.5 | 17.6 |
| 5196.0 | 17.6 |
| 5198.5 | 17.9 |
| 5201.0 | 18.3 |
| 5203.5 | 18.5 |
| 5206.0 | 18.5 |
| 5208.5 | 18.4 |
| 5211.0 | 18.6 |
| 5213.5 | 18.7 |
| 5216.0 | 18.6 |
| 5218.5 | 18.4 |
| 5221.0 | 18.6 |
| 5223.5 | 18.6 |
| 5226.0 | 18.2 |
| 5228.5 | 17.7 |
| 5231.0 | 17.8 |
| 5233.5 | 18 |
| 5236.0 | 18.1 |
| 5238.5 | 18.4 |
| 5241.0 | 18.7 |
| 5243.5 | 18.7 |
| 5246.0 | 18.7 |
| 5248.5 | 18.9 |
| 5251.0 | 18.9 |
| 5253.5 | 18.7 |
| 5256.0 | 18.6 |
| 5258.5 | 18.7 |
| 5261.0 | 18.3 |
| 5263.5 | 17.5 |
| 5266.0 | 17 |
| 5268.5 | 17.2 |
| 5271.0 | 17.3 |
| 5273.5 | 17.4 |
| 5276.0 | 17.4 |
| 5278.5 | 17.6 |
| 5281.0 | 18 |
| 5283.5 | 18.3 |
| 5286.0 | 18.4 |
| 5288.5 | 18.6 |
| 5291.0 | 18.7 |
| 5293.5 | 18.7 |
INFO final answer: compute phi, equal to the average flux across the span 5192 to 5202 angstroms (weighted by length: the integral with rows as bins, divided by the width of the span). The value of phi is 17.8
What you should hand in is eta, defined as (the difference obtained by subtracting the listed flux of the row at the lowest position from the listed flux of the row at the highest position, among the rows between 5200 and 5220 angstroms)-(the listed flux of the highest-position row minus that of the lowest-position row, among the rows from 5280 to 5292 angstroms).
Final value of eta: -0.6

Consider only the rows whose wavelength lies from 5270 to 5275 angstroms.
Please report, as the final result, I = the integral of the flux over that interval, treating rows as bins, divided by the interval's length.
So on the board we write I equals 17.4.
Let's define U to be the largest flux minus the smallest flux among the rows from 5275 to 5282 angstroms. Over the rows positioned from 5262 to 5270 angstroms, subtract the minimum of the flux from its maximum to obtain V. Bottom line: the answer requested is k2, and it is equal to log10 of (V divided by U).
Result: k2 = -0.08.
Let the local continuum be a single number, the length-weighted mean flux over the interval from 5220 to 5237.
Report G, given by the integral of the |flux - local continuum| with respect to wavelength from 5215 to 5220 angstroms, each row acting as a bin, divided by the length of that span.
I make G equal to 0.36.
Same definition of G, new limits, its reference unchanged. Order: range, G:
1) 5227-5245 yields 0.33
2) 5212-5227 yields 0.39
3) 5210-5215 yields 0.51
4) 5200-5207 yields 0.30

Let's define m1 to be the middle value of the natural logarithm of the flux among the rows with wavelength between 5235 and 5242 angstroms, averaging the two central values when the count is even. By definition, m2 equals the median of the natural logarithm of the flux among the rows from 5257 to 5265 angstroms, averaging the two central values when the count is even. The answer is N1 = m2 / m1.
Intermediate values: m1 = 2.91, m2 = 2.91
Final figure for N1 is 1.00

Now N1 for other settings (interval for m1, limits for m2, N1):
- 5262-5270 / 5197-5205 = 1.02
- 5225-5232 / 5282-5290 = 1.01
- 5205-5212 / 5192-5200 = 0.98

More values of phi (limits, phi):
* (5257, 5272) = 17.7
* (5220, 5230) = 18.3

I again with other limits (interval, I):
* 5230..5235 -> 17.9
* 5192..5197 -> 17.6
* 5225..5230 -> 17.9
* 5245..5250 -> 18.8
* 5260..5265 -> 17.8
